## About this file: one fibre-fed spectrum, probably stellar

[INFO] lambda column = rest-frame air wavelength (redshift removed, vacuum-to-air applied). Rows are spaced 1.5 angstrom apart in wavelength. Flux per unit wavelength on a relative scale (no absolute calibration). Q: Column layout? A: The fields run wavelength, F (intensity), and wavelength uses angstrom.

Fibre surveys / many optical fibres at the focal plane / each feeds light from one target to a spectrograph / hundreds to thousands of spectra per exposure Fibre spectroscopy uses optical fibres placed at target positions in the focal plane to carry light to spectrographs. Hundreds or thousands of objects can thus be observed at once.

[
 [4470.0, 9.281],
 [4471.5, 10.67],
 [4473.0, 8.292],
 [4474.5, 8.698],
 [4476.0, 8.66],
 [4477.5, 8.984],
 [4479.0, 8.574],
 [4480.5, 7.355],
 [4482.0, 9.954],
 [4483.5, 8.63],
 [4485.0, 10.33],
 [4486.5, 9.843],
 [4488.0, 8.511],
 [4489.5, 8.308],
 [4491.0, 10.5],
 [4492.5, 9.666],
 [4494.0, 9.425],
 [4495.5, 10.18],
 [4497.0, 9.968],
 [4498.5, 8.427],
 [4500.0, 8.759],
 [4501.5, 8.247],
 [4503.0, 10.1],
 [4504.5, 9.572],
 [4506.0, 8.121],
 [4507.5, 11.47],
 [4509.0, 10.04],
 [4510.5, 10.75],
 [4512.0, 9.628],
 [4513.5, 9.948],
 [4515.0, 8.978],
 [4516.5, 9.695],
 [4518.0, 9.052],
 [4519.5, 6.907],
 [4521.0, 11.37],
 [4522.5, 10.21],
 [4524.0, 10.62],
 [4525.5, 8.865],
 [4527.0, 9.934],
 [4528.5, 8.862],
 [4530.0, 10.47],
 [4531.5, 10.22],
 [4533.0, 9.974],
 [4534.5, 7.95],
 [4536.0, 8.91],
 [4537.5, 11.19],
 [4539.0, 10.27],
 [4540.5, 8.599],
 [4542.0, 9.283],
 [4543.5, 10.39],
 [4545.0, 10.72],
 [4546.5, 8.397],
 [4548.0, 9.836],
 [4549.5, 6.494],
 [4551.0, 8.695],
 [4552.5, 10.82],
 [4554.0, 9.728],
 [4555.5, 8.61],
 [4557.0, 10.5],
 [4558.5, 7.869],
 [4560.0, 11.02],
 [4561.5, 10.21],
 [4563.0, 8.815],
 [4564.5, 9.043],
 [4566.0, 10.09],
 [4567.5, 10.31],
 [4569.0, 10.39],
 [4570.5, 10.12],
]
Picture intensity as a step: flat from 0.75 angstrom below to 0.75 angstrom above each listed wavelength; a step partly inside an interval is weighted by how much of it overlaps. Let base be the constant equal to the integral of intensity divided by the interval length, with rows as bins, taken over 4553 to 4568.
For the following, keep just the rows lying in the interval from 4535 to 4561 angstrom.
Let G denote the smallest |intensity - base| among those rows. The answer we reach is 0.10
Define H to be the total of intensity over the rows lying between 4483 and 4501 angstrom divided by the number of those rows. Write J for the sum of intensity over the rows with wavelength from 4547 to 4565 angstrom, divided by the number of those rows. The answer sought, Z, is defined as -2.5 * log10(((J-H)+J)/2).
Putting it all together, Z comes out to -1.66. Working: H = 9.4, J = 9.30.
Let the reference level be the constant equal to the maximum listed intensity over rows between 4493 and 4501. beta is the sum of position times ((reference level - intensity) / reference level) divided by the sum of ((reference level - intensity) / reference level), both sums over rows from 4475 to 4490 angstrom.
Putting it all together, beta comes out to 4482.3 angstrom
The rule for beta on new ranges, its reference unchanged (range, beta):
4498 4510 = 4501.1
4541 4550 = 4548.0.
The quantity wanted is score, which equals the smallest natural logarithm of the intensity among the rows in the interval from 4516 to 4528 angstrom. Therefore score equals 1.93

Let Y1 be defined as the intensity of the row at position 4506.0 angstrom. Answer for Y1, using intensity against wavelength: 8.121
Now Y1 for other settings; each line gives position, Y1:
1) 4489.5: 8.308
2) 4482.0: 9.954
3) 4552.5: 10.82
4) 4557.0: 10.5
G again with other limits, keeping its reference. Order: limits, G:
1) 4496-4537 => 0.00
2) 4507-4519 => 0.00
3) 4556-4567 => 0.46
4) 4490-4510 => 0.04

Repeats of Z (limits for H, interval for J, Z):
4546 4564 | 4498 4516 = -1.72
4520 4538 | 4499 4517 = -1.67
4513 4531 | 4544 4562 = -1.66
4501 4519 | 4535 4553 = -1.67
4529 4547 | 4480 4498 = -1.64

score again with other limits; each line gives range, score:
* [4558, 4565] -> 2.06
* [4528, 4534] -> 2.18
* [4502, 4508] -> 2.09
